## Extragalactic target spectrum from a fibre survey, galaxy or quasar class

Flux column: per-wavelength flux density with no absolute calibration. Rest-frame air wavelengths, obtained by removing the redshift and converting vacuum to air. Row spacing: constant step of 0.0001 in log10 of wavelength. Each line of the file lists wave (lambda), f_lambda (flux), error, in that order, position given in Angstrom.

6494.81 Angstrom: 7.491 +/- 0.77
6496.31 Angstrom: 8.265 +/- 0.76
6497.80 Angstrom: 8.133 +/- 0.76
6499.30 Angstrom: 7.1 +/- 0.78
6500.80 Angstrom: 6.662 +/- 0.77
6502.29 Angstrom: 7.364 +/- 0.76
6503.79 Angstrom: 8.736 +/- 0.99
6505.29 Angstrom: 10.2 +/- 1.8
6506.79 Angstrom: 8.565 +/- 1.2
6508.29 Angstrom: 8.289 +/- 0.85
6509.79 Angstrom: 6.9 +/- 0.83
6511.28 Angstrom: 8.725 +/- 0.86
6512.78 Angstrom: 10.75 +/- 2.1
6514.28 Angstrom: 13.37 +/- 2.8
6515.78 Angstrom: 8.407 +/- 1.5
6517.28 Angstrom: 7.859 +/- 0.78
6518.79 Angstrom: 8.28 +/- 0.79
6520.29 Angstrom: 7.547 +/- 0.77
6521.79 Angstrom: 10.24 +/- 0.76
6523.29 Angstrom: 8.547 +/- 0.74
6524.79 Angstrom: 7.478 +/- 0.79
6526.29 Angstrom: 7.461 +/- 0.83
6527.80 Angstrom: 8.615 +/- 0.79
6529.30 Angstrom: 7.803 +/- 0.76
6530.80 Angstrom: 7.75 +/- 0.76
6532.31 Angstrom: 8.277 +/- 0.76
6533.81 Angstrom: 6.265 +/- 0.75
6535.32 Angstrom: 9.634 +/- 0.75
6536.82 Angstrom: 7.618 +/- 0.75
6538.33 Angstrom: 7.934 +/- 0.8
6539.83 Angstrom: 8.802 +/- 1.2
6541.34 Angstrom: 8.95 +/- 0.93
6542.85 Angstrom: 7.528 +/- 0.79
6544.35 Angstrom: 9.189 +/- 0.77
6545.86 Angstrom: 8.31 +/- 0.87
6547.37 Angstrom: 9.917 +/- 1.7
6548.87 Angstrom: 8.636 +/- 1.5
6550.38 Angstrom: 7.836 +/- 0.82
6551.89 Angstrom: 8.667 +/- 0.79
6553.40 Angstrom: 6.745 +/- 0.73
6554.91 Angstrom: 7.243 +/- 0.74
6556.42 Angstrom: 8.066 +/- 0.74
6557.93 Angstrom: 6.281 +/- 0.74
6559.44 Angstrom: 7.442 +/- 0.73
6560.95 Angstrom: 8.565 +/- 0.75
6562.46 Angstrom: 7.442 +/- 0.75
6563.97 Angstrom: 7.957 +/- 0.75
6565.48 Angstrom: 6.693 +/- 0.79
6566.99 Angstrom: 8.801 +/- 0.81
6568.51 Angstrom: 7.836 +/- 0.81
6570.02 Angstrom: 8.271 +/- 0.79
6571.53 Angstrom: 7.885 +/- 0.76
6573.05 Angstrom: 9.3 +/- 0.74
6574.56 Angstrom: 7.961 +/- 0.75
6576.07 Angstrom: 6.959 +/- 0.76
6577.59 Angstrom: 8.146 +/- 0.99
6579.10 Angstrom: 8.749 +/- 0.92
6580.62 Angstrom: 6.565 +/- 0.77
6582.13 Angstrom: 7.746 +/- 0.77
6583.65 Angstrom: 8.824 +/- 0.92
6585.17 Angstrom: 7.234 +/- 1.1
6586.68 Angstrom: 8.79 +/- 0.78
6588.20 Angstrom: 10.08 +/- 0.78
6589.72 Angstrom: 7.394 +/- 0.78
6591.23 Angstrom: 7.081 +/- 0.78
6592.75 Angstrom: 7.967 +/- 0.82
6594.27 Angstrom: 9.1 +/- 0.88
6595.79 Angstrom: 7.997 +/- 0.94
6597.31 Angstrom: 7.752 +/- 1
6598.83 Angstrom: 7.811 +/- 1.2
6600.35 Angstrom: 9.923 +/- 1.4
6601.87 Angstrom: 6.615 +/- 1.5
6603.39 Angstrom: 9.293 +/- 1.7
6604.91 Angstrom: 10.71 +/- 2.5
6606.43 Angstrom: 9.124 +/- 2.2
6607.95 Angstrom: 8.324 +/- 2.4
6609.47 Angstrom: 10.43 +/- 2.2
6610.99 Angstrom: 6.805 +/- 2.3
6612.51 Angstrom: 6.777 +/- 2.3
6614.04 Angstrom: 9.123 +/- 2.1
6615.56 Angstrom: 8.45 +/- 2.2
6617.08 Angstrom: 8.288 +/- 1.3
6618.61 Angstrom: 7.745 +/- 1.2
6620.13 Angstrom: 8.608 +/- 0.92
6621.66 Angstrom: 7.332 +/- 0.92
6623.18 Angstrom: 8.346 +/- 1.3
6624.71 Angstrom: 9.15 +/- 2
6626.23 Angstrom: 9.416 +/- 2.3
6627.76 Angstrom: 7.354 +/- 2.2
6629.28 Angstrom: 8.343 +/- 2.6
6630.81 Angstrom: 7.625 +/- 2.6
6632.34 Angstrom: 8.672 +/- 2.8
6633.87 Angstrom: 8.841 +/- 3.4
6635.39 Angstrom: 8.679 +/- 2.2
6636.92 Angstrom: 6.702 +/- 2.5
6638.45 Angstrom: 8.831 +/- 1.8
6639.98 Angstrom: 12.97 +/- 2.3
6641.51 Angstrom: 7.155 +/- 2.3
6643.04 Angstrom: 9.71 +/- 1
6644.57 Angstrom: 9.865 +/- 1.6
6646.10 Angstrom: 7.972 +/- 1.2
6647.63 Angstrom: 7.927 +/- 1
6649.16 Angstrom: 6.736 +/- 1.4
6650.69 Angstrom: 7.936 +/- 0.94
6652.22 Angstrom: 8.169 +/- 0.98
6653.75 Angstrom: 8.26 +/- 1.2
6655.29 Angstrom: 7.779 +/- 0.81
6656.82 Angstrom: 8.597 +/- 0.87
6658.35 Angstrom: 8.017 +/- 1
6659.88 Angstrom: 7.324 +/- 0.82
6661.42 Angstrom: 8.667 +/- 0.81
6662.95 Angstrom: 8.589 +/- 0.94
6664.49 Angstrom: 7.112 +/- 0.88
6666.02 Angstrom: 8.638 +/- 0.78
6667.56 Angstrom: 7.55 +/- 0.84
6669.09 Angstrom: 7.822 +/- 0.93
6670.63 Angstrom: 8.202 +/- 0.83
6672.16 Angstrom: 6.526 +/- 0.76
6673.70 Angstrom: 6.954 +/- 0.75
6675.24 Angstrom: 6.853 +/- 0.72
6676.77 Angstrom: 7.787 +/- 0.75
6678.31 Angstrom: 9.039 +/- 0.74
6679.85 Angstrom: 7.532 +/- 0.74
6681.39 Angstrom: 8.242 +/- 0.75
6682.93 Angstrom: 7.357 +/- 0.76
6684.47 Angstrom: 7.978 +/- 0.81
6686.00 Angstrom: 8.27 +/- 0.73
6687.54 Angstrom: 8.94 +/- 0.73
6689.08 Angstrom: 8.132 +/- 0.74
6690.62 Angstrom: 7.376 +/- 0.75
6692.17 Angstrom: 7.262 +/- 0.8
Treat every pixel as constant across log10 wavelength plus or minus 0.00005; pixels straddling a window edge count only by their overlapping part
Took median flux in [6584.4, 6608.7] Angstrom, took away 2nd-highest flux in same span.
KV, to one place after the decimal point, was -1.9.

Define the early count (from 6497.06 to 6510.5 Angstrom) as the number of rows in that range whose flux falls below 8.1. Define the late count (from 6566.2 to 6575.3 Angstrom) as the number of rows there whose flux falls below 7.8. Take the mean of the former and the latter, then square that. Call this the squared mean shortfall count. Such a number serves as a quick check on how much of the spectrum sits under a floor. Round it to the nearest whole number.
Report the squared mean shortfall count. 4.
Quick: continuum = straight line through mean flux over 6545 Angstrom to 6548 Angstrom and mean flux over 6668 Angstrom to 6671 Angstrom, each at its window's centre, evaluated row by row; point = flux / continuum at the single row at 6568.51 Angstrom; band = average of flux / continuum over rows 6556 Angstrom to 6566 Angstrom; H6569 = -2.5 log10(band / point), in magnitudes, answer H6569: 0.06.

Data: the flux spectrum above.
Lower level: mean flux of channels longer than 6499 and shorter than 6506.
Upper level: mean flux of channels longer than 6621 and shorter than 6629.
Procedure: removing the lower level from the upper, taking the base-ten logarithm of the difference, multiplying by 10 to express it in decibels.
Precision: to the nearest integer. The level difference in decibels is -5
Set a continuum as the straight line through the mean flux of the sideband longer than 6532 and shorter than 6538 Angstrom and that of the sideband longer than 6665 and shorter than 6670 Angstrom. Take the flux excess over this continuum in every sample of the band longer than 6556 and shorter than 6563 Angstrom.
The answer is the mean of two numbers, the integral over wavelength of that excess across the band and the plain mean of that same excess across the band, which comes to -2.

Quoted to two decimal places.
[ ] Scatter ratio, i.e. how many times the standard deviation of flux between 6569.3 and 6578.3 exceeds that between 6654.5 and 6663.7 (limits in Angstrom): 1.38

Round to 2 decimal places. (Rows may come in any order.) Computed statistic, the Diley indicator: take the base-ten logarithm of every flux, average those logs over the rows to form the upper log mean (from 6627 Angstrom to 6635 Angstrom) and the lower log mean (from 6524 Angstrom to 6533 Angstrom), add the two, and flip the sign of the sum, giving -1.81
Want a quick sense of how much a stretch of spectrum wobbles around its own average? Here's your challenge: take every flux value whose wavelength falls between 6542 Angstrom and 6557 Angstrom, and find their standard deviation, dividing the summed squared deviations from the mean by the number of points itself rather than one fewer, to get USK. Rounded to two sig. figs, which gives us 0.89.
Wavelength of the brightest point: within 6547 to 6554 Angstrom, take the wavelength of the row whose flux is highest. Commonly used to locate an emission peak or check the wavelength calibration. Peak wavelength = 6547.37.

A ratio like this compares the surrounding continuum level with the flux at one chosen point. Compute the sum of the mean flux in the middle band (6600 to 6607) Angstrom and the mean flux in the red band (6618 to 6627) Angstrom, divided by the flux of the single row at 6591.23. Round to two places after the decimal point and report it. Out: 2.48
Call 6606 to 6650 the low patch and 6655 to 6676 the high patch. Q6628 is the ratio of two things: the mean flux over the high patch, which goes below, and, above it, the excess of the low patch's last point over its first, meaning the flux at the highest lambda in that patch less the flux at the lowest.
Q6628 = -0.31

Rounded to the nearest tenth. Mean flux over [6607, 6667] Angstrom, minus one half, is 7.8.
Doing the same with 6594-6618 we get 8.0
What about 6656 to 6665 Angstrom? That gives 7.6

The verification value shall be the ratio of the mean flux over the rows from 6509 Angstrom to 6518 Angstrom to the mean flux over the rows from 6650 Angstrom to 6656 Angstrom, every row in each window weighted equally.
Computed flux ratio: 1.16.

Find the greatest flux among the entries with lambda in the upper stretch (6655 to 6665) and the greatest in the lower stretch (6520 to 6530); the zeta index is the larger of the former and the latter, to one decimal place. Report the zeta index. 10.2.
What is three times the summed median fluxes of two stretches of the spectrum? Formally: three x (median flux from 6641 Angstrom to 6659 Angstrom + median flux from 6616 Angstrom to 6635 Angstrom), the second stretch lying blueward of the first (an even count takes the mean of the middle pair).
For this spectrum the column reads 49.0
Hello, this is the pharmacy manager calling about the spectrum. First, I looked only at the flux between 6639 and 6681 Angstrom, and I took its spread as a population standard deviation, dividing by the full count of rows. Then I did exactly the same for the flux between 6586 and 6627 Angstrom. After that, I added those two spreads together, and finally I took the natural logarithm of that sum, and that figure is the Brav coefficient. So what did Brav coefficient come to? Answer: 0.85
